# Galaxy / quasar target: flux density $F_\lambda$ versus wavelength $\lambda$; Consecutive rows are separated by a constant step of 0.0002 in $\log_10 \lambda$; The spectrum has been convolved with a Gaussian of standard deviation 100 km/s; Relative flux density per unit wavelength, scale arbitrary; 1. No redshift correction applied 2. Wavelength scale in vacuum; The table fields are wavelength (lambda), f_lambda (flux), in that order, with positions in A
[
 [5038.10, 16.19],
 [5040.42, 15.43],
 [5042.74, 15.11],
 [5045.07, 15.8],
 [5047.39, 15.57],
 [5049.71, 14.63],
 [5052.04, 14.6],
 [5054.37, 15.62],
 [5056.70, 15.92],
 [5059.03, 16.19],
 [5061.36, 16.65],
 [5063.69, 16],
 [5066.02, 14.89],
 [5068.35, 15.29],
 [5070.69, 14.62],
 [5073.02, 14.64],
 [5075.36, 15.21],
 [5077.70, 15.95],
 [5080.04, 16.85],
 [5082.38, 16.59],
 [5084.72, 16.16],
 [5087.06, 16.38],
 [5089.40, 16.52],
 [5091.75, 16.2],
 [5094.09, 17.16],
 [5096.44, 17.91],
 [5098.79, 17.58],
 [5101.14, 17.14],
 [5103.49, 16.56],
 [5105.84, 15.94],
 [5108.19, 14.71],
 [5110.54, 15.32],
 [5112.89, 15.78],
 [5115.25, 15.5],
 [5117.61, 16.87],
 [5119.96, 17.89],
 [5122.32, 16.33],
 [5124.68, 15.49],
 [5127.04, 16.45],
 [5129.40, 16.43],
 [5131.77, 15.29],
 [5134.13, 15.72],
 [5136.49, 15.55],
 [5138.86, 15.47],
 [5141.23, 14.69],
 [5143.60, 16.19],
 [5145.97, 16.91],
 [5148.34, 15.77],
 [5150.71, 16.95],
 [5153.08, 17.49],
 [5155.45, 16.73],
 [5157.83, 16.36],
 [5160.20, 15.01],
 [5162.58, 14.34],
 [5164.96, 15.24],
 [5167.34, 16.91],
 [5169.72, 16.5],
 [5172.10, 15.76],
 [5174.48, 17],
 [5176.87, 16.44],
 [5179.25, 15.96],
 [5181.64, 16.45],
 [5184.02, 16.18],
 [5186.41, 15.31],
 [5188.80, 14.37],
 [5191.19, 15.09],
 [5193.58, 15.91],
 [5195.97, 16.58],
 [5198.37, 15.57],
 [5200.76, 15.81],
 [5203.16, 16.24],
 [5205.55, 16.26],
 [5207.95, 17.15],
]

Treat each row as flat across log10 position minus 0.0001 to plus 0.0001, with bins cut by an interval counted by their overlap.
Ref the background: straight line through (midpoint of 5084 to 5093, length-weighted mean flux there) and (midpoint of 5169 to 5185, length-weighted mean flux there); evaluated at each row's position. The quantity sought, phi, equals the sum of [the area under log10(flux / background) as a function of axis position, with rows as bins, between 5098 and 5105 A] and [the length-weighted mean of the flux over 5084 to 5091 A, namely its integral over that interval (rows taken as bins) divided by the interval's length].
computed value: 16.5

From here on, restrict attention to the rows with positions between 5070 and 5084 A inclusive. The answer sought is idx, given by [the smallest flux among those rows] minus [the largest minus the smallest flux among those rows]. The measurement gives 12.4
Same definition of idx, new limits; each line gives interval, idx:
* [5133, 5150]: 12.5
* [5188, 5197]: 12.2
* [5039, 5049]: 14.4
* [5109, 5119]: 13.8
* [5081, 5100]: 14.4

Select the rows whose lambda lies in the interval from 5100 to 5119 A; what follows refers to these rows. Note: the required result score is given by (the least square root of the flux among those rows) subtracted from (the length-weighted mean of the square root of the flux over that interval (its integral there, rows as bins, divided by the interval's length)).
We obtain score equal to 0.16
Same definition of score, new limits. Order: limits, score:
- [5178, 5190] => 0.17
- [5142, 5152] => 0.08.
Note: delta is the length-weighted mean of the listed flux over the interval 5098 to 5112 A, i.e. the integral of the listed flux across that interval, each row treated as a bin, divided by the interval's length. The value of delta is 16.17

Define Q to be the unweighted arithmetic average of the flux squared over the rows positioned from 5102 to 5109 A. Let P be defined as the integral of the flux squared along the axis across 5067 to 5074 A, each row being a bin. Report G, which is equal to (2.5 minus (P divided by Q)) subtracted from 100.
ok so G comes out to 104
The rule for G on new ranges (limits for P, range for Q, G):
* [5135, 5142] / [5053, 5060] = 104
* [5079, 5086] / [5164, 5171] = 105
